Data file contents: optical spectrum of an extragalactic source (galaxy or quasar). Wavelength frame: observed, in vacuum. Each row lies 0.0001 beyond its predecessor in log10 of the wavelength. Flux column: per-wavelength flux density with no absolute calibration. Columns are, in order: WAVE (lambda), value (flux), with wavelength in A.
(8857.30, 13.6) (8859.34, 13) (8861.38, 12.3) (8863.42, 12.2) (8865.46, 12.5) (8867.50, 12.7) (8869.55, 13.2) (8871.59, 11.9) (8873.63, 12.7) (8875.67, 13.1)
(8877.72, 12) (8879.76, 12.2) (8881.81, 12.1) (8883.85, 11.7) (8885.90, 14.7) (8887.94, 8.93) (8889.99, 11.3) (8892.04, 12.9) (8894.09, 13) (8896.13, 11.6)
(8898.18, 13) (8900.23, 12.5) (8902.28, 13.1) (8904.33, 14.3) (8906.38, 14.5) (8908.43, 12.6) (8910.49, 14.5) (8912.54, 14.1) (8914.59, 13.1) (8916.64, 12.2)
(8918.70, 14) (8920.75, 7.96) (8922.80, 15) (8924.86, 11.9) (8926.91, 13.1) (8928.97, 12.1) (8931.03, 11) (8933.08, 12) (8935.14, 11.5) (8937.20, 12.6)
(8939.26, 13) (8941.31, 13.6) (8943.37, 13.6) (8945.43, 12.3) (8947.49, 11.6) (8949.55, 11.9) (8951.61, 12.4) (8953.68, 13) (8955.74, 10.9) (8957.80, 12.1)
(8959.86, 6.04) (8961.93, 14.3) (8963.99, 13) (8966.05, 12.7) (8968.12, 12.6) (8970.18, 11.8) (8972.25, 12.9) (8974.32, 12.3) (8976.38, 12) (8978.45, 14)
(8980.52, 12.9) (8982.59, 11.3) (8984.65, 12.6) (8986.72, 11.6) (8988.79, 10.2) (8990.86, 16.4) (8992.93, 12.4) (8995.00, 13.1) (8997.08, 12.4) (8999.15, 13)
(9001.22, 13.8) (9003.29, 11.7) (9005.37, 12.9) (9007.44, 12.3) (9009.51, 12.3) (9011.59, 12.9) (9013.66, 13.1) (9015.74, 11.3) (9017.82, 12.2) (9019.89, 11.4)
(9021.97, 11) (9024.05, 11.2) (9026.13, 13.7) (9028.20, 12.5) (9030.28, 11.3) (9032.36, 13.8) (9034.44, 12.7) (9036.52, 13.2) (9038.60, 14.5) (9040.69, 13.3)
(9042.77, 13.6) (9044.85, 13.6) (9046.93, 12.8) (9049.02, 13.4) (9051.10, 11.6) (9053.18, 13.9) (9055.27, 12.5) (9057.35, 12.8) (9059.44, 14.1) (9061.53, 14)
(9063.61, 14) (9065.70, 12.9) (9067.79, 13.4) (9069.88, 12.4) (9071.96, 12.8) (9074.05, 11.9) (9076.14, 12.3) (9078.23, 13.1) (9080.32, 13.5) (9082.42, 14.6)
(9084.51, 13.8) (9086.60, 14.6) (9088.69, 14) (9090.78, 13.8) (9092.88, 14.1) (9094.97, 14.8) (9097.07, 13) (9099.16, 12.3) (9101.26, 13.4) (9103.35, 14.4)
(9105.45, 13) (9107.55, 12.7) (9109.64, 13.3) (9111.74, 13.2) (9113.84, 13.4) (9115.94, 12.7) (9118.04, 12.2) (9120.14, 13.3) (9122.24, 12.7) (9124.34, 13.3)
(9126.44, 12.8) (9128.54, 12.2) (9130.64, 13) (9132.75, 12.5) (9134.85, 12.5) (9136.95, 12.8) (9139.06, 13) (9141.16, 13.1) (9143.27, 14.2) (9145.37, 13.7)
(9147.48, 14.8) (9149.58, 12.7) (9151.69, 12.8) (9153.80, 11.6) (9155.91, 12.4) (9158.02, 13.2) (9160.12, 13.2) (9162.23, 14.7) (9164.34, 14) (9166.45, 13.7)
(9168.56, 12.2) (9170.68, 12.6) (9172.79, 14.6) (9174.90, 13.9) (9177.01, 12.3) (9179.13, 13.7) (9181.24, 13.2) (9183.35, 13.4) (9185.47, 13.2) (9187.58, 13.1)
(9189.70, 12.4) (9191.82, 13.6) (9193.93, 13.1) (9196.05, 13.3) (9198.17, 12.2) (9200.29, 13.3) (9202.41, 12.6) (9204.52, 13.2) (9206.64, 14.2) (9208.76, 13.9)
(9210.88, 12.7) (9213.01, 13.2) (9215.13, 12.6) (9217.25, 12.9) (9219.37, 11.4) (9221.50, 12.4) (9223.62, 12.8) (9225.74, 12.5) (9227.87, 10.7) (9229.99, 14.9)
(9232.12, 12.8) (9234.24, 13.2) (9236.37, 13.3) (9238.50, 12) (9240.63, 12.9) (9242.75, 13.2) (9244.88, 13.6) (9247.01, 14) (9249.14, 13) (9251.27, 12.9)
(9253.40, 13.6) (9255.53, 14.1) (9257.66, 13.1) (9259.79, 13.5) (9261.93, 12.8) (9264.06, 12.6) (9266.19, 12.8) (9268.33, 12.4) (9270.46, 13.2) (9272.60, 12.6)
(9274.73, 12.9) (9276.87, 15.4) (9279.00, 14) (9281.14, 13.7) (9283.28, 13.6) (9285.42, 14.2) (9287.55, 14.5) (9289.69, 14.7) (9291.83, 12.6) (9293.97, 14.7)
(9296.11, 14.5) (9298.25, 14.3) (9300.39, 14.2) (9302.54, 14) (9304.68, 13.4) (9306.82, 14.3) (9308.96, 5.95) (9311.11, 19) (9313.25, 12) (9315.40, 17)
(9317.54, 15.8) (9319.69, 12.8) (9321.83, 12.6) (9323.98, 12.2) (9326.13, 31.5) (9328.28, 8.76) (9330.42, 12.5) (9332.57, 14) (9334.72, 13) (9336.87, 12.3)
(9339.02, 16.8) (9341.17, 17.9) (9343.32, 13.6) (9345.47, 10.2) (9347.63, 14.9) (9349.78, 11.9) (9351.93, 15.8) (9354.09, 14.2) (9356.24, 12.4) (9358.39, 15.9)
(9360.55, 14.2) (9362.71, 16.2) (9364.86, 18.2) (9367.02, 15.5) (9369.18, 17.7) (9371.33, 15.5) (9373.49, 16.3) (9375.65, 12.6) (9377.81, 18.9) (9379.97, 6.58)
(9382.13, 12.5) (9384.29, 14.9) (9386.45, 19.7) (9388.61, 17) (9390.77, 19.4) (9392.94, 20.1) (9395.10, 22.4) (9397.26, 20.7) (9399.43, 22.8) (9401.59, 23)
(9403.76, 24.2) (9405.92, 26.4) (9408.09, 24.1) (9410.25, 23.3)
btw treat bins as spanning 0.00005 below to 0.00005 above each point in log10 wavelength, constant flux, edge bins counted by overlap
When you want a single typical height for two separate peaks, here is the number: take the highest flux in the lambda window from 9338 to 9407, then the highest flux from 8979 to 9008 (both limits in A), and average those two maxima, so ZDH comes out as 21.4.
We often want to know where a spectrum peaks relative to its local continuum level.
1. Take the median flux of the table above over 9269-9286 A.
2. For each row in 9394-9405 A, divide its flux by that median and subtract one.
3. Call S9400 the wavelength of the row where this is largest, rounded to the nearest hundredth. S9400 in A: 9403.76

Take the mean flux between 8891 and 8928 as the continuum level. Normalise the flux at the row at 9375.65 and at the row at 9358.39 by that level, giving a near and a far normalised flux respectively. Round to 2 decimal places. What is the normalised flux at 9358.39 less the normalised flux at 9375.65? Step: 0.25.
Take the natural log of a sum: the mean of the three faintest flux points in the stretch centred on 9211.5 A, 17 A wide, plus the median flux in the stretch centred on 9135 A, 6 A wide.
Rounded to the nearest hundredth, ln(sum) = 3.21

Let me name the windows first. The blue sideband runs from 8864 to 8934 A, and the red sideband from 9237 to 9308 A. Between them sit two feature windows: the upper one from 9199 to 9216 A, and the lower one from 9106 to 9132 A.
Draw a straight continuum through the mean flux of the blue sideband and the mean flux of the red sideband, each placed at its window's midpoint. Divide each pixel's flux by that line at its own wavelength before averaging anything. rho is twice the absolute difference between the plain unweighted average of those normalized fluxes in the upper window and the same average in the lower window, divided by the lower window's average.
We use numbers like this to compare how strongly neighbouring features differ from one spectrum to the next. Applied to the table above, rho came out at 0.013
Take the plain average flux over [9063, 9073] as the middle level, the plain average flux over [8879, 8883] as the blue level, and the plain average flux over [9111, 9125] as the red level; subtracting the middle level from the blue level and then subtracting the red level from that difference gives -14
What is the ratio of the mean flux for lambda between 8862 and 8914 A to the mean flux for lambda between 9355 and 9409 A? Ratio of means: 0.71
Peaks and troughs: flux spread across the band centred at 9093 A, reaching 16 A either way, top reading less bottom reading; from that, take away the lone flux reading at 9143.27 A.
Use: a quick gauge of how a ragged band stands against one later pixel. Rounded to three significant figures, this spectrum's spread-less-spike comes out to -11.7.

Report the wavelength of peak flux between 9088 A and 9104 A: 9094.97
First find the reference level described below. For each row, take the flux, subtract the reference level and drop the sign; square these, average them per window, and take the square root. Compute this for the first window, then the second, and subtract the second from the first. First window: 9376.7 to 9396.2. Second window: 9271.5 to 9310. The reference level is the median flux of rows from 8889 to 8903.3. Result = 4.0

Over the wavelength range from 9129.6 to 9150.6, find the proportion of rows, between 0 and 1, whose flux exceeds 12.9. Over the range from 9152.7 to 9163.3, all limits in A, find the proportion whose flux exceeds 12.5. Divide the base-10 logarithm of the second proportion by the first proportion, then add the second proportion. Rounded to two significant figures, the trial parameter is 0.23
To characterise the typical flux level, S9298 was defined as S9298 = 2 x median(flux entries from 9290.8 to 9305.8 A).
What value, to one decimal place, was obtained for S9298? 28.4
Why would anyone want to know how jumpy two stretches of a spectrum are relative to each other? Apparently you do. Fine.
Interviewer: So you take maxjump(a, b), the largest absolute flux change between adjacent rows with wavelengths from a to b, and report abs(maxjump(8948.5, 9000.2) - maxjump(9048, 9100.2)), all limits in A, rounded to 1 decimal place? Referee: 6.0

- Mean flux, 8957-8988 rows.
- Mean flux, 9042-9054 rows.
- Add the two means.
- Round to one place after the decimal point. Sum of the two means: 25.3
